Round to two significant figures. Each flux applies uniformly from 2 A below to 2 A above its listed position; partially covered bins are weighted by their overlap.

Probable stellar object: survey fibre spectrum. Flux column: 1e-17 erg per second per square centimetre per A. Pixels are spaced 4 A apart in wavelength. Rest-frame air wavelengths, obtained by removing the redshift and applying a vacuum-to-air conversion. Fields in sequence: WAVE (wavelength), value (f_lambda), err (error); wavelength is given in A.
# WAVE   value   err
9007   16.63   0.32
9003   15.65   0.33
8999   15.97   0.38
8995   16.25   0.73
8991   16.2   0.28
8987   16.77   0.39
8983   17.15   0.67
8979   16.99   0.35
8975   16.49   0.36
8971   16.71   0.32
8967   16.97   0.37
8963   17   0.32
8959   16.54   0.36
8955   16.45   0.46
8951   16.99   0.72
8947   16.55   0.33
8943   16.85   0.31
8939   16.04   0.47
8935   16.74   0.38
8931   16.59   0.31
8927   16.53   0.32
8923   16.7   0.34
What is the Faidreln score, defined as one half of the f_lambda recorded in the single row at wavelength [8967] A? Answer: 8.5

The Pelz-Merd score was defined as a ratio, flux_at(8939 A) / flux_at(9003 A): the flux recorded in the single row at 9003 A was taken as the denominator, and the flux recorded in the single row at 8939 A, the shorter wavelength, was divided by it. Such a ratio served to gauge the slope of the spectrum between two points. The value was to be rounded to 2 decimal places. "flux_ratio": 1.02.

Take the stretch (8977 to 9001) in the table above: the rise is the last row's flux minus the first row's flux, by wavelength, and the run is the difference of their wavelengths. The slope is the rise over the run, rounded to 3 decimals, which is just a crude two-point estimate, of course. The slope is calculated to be -0.051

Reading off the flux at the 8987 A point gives 16.77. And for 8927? 16.53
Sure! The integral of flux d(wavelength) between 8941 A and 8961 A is 334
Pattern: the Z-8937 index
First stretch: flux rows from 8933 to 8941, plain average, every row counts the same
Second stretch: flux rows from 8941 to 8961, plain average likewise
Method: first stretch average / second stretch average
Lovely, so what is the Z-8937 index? 0.98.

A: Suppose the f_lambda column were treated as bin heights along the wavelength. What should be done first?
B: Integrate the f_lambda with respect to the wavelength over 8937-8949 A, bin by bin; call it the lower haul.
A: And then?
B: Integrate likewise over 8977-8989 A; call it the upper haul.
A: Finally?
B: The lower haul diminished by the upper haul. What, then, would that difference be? -6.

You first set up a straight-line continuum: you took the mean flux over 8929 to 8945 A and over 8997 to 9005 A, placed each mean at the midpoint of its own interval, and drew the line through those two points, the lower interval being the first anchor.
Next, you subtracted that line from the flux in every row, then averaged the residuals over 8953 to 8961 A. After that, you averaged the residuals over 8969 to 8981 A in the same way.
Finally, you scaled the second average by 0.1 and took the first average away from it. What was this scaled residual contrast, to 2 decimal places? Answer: -0.11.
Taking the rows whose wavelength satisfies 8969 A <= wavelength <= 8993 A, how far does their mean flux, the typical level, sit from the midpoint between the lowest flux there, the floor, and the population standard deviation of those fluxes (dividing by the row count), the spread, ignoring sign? 8.46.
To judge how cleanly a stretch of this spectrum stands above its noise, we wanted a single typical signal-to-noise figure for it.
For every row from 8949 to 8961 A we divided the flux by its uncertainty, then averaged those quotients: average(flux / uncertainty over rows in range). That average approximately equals 35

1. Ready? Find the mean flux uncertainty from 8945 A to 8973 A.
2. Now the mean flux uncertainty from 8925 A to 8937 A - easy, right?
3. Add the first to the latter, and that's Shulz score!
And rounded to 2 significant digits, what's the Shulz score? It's 0.75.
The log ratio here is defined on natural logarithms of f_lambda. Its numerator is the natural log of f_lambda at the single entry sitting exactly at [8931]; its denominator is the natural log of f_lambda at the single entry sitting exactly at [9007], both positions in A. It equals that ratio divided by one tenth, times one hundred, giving 999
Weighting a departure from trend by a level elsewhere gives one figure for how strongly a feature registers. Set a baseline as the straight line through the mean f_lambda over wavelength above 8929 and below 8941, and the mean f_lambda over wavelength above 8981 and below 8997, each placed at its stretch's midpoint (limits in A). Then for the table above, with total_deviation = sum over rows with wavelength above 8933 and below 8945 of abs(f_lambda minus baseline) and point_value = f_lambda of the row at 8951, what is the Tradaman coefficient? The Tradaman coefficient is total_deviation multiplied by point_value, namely 18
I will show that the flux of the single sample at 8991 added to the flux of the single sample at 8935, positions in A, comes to 32.9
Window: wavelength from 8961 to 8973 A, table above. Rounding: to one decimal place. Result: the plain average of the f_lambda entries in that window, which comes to 16.9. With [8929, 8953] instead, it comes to 16.6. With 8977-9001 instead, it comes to 16.6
